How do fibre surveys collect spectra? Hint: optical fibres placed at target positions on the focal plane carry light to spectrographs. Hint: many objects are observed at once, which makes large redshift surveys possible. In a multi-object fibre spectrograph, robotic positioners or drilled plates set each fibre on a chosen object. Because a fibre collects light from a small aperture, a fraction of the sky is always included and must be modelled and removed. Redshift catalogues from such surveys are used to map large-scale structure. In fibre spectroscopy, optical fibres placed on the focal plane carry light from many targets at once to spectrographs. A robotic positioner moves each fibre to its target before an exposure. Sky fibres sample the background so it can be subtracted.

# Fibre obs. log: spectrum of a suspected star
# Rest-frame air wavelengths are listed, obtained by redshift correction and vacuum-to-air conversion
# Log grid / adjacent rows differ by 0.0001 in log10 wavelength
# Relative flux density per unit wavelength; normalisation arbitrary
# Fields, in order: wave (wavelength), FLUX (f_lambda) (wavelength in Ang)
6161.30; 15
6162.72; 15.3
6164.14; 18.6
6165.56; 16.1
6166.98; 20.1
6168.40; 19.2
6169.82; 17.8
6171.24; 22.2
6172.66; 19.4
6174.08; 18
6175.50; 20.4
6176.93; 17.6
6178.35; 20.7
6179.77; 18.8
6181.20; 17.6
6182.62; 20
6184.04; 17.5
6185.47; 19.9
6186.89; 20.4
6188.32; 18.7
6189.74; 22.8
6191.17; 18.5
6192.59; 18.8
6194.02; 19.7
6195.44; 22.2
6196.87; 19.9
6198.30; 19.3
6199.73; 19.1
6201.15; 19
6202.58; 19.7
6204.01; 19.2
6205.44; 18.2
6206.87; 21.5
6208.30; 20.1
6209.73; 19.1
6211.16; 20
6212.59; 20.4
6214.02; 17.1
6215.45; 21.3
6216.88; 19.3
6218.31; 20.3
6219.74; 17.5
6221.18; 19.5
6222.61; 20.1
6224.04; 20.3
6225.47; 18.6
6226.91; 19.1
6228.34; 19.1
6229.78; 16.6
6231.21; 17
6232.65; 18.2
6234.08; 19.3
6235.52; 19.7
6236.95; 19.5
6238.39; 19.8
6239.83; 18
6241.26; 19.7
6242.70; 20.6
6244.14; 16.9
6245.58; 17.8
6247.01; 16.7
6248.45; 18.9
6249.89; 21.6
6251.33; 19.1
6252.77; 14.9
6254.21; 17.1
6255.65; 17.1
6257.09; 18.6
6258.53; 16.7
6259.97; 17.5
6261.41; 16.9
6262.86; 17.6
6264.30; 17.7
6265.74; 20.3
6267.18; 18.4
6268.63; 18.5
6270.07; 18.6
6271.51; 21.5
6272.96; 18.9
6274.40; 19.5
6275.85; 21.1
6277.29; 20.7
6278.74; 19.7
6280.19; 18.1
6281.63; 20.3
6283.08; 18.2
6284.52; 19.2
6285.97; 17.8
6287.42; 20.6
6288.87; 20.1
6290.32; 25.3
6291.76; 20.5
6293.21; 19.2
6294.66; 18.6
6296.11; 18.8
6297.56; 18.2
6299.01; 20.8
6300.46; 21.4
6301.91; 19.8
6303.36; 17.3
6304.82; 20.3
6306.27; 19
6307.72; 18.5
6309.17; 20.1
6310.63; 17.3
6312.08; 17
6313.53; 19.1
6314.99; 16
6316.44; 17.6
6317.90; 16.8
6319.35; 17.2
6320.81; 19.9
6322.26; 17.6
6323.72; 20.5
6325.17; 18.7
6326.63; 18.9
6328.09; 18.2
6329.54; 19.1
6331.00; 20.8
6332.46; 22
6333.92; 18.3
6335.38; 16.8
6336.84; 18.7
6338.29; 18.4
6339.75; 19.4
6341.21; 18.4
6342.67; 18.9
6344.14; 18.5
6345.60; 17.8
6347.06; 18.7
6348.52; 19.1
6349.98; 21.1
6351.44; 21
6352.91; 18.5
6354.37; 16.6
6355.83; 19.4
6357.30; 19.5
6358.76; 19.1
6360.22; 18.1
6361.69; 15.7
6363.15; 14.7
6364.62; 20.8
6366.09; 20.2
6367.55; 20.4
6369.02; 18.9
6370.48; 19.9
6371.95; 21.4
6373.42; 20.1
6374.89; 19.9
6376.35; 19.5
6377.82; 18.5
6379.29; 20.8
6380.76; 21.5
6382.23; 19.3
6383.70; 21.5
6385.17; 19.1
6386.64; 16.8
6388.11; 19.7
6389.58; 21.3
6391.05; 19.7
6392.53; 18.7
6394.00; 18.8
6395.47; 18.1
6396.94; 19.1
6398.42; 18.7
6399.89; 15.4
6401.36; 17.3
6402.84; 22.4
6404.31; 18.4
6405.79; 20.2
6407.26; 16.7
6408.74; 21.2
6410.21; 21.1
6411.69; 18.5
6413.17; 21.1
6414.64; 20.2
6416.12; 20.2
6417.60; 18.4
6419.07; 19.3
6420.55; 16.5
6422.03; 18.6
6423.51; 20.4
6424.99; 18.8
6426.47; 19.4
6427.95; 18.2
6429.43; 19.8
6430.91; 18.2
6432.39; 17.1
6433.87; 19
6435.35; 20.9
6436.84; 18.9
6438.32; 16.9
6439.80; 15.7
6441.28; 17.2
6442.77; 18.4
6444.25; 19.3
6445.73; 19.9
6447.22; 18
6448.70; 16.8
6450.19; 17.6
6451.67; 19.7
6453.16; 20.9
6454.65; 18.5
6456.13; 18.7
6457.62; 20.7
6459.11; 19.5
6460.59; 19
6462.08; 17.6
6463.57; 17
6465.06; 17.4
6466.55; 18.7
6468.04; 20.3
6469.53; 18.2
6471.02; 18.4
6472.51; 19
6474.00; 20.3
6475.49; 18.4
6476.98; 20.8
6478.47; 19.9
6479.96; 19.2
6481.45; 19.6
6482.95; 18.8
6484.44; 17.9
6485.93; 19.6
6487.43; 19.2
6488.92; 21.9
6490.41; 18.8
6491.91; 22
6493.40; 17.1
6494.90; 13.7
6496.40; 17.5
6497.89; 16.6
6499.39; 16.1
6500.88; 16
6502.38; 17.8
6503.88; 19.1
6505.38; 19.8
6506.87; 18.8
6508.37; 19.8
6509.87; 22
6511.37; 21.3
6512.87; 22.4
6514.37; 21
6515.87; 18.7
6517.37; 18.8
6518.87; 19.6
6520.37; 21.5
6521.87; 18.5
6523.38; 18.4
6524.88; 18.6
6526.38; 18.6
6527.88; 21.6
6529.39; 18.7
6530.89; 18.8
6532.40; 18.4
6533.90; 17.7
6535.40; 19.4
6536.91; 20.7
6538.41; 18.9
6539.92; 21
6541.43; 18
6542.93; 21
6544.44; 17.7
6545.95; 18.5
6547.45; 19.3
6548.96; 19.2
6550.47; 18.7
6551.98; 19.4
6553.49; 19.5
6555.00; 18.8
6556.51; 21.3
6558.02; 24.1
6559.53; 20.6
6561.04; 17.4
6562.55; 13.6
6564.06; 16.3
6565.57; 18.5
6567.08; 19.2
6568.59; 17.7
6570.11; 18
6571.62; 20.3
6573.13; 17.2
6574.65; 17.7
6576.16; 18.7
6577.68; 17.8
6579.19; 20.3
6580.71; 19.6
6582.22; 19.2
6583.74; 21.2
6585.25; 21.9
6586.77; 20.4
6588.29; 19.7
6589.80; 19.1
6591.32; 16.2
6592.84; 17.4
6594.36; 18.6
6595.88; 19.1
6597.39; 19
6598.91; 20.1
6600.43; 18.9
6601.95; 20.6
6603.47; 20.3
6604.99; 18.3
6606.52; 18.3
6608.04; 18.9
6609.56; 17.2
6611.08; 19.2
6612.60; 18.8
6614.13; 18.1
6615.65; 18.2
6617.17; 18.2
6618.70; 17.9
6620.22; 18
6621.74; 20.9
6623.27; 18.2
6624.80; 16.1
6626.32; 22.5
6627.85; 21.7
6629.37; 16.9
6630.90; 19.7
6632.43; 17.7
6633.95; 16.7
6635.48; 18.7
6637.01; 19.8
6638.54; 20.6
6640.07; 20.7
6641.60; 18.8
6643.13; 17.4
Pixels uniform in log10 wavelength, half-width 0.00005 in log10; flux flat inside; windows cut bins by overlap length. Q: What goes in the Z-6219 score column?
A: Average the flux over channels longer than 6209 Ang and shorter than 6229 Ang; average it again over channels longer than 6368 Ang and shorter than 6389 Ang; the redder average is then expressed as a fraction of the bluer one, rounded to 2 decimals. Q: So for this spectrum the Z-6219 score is 1.02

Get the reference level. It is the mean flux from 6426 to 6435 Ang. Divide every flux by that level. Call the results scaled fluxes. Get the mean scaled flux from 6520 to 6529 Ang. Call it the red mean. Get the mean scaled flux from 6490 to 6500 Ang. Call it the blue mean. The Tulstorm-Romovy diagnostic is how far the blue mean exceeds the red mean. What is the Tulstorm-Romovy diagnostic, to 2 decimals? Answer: -0.11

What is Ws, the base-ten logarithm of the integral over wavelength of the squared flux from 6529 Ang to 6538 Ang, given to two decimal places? 3.51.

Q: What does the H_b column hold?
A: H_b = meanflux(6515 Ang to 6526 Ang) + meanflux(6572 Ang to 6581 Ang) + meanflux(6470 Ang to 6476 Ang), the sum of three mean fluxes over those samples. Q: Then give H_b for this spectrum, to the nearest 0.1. 56.7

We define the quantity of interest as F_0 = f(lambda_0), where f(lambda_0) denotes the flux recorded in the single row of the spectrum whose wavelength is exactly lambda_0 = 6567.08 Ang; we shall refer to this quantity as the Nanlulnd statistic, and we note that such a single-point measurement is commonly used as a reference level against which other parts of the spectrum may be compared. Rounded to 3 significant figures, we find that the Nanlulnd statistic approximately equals 19.2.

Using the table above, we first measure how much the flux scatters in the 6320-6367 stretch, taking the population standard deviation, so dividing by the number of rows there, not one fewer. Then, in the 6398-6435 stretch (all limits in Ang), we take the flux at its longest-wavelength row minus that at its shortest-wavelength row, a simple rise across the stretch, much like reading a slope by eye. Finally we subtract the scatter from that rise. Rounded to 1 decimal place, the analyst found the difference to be -1.2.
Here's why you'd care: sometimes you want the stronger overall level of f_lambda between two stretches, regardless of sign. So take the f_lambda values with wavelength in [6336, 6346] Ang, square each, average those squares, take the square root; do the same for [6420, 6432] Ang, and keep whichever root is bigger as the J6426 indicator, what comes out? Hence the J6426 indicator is 18.77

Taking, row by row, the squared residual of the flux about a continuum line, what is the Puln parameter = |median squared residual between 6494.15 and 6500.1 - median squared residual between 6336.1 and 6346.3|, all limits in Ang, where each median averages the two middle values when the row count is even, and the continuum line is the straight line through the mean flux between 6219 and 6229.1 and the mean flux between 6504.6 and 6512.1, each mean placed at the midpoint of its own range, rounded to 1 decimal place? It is 14.3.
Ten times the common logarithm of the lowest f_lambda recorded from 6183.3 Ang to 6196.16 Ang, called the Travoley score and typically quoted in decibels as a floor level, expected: 12.4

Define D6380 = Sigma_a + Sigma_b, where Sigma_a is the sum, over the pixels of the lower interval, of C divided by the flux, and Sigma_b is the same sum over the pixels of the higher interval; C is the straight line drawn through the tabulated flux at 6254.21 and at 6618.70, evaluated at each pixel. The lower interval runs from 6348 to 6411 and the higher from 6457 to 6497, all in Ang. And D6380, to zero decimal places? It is 64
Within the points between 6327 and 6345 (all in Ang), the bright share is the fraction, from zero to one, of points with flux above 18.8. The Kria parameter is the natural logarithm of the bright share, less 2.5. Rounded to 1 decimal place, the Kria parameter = -3.4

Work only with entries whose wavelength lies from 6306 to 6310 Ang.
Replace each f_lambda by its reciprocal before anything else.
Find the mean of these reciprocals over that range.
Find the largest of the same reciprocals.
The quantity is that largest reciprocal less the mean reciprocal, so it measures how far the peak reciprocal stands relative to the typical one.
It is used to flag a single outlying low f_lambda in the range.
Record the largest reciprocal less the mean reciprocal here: 0.0019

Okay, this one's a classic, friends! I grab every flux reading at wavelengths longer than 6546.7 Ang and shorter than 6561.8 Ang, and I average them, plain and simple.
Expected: 19.8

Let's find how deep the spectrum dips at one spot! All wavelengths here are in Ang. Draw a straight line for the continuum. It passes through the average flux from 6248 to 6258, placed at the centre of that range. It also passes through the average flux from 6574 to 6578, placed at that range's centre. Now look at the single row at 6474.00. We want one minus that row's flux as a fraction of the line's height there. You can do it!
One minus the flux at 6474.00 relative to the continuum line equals -0.121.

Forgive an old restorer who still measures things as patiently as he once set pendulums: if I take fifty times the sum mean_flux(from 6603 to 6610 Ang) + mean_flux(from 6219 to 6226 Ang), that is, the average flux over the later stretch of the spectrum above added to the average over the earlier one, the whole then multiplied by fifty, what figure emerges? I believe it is 1890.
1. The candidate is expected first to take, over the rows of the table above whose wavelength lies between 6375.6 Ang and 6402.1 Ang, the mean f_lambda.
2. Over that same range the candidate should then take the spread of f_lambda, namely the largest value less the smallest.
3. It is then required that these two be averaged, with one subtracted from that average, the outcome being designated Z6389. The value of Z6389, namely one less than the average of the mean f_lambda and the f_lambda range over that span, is 11.6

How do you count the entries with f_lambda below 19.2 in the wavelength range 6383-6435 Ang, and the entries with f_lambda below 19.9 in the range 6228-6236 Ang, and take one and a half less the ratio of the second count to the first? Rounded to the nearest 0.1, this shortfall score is 1.2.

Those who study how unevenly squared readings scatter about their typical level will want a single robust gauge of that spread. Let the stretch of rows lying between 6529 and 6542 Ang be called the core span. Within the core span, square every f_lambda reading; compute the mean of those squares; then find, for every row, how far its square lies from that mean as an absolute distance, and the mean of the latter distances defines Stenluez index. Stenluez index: 34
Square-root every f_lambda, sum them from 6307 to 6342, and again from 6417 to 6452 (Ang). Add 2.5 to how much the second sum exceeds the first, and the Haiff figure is 2.2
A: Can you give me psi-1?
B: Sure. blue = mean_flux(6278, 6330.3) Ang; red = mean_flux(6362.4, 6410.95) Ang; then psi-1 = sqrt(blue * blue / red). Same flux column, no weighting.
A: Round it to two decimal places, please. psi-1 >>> 4.32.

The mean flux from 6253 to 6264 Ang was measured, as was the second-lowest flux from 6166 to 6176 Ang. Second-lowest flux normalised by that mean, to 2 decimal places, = 1.04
